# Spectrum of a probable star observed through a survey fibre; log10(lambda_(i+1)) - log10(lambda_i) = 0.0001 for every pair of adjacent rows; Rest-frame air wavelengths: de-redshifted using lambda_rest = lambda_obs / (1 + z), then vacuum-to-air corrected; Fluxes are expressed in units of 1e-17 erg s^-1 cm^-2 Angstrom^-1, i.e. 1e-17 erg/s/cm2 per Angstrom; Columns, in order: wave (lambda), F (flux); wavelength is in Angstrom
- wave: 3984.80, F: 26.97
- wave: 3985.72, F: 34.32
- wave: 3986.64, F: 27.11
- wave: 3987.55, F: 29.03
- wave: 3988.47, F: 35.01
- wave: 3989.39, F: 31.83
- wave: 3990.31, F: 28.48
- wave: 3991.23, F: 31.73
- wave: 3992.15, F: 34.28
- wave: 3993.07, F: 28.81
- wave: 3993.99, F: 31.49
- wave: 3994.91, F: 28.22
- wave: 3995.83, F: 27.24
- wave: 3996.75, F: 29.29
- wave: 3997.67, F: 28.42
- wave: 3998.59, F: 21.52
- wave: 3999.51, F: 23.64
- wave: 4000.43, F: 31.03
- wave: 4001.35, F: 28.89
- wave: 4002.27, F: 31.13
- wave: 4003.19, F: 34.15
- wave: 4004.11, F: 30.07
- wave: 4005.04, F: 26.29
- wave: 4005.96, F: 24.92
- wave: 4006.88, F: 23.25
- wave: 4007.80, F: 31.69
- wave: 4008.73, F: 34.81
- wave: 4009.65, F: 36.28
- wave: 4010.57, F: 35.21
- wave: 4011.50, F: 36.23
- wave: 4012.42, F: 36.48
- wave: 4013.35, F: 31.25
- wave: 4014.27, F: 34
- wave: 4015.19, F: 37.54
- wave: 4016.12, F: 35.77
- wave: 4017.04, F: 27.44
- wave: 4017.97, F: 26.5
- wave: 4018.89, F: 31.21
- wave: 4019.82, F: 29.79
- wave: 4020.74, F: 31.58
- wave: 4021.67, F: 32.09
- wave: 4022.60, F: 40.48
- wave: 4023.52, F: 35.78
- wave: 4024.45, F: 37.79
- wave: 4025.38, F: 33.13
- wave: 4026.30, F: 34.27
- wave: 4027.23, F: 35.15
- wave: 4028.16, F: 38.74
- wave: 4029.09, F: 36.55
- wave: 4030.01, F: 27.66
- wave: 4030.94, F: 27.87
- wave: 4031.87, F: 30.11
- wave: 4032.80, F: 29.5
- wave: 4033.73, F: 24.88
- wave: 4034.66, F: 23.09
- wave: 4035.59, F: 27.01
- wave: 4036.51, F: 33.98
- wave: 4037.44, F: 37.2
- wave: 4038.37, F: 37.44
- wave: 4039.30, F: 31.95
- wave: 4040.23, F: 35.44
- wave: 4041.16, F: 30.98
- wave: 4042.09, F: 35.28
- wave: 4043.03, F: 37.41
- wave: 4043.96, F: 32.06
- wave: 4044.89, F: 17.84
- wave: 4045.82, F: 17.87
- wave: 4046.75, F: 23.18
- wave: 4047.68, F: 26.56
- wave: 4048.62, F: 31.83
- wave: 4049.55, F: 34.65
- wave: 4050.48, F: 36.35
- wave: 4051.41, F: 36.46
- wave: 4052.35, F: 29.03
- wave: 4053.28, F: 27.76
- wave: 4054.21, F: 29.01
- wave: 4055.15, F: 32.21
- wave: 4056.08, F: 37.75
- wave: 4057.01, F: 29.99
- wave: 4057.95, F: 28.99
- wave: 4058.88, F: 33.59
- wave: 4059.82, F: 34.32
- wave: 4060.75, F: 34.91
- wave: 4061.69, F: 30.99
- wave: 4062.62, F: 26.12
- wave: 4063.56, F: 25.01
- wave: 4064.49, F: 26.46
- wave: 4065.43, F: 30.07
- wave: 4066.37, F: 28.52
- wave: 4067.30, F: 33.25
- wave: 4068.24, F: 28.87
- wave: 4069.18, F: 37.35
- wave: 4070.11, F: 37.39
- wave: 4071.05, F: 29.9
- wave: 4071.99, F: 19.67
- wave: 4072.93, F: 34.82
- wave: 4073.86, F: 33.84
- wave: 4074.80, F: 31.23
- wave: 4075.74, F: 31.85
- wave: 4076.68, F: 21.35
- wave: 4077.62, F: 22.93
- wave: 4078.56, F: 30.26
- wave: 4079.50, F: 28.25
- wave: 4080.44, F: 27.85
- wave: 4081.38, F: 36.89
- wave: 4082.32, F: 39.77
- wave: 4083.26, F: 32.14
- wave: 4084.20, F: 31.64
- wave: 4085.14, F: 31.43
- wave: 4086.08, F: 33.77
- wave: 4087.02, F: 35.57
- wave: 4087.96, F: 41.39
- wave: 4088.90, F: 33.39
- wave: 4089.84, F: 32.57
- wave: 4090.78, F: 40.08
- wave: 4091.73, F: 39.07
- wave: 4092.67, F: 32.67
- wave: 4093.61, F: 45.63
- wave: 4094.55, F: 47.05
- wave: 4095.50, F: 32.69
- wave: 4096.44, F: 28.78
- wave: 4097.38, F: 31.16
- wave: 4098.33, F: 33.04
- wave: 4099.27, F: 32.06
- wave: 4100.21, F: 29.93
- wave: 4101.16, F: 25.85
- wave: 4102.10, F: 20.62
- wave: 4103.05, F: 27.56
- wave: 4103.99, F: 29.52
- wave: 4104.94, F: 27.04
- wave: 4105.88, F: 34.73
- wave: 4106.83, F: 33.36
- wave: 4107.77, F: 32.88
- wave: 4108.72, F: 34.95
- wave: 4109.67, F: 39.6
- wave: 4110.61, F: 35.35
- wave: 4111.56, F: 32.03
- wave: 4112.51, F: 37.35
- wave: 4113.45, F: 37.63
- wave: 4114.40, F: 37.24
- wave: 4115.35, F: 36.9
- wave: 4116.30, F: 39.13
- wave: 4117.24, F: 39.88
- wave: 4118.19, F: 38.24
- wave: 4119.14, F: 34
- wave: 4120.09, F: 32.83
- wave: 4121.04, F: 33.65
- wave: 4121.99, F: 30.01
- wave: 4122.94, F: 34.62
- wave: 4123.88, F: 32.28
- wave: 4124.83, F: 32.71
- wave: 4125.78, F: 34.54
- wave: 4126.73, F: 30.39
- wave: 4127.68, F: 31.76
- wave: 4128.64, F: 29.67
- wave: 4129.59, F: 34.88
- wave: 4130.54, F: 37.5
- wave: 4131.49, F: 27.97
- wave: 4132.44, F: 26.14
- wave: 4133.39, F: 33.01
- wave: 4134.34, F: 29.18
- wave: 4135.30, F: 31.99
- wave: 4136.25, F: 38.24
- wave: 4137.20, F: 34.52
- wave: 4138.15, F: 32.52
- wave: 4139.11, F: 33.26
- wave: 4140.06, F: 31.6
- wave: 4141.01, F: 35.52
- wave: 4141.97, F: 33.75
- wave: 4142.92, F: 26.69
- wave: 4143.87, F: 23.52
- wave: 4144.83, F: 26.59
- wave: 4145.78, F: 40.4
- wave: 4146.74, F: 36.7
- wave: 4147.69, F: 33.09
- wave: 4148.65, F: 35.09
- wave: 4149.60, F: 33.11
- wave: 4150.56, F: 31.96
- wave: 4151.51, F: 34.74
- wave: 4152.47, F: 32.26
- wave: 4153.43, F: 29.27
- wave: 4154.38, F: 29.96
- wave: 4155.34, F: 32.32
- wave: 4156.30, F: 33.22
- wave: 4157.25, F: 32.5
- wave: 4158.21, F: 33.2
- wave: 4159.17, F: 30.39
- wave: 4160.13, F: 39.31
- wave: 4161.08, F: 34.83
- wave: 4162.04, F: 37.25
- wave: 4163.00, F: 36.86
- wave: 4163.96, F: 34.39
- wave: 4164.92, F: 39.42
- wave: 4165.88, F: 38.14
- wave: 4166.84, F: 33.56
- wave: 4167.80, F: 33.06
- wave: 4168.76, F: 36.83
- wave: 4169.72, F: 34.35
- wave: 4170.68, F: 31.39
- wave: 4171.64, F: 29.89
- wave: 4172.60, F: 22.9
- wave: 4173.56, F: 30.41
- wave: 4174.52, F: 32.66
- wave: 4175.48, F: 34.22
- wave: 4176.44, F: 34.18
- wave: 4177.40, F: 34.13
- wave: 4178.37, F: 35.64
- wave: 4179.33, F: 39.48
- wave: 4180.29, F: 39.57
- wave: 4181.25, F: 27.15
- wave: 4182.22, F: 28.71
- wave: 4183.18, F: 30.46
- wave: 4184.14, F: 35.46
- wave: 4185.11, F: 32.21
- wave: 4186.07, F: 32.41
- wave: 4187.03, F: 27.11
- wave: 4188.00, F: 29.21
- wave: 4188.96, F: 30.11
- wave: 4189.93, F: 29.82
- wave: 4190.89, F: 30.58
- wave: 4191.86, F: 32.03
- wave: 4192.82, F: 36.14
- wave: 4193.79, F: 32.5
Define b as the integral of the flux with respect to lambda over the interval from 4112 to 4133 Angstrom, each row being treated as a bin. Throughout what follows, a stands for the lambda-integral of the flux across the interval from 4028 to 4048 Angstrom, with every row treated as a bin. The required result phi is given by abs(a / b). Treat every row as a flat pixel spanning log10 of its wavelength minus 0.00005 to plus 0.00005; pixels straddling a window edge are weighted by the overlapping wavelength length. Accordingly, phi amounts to 0.84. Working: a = 600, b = 715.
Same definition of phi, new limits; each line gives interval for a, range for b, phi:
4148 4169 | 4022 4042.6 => 1.06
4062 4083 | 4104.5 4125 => 0.88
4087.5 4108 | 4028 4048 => 1.13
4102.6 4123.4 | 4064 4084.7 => 1.13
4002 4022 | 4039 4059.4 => 1.01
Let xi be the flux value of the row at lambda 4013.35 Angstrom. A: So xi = 31.25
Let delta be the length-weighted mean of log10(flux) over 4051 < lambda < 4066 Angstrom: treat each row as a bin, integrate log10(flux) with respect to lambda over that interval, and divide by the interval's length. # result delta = 1.48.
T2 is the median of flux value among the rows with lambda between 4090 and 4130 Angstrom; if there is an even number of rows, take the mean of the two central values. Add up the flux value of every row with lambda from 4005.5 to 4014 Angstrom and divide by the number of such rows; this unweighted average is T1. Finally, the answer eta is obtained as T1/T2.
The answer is 0.97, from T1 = 32.2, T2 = 33.2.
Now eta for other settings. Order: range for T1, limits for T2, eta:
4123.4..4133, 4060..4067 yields 1.11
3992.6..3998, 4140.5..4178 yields 0.87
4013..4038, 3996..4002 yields 1.12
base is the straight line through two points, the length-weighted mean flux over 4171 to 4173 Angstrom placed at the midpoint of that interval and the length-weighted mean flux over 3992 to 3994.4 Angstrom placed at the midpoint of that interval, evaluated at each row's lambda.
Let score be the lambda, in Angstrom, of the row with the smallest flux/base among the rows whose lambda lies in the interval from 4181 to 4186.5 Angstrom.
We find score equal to 4181.25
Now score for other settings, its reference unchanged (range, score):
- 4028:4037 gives 4034.66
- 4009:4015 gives 4013.35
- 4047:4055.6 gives 4047.68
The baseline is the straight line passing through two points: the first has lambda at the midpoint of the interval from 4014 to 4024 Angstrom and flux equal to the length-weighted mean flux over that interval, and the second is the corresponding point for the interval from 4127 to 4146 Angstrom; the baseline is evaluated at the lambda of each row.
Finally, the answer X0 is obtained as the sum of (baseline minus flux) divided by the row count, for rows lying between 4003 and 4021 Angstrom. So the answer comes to 1.3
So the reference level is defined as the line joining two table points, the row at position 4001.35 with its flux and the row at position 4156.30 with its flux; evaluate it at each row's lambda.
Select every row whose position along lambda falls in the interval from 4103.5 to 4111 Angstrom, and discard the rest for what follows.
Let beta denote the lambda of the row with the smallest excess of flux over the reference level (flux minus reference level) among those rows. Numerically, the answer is 4104.94 Angstrom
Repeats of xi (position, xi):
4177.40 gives 34.13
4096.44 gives 28.78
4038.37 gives 37.44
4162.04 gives 37.25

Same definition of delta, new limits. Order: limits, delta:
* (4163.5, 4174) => 1.52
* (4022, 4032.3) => 1.53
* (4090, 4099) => 1.56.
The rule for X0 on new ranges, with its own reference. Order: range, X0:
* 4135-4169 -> -2.0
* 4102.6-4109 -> 0.7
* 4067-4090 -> 0.5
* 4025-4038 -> 1.4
